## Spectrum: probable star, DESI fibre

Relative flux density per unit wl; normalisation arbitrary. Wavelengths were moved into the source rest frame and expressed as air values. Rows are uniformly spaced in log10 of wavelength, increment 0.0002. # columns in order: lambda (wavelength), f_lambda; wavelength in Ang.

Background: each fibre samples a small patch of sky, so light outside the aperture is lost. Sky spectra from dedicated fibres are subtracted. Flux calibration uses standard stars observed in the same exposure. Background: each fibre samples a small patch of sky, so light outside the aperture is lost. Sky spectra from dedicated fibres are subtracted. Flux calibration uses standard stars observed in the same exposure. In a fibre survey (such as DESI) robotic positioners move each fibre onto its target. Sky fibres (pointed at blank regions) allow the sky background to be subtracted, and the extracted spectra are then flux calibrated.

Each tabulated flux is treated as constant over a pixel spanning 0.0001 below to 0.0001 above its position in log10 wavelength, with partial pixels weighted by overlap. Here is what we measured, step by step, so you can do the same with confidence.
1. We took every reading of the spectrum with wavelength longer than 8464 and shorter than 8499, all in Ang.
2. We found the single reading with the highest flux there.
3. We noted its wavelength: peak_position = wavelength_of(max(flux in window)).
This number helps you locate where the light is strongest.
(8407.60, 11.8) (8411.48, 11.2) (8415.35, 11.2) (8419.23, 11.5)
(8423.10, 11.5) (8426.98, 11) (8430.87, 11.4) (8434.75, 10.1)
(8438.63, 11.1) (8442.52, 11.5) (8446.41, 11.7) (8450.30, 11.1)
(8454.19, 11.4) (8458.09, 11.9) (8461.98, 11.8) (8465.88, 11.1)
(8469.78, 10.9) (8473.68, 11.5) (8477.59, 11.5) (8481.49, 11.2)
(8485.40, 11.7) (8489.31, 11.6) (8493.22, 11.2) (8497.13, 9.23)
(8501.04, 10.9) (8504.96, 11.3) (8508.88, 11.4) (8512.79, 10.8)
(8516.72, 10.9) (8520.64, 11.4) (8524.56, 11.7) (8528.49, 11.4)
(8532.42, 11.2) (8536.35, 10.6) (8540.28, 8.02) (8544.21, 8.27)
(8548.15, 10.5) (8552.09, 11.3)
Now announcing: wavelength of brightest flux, 8485.40 Ang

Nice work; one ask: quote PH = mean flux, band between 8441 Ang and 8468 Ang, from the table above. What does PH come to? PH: 11.5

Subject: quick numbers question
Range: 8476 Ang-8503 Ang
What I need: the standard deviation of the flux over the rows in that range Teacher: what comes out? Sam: 0.8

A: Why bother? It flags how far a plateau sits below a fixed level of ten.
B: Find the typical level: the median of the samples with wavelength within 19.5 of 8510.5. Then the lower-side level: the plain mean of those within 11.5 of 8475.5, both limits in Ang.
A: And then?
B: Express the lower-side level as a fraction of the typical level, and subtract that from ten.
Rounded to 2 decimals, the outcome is 8.99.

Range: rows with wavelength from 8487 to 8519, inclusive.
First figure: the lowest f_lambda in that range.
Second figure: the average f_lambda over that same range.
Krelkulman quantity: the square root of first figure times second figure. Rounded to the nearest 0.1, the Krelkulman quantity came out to 10.0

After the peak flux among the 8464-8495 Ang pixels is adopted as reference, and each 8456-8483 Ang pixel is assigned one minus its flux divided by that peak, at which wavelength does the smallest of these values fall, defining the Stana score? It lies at 8458.09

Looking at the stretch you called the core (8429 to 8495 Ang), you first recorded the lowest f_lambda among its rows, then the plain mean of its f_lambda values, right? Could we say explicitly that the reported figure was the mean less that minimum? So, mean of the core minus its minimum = 1.24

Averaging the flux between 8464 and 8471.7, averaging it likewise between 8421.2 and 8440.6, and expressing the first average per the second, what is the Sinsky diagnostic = 0.998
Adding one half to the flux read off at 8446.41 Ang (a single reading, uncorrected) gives 12.2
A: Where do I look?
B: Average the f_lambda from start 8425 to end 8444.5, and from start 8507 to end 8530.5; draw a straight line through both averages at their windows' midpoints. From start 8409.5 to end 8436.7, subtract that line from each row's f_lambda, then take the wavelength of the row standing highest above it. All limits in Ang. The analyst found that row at 8419.23 Ang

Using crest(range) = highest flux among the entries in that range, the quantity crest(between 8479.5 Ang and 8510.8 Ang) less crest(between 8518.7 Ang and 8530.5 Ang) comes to 0.00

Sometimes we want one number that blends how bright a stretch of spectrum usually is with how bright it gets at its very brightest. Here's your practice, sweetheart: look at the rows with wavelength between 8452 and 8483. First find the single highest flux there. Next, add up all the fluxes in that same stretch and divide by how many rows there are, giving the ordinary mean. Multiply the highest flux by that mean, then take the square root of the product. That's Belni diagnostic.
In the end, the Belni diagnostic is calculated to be 11.7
